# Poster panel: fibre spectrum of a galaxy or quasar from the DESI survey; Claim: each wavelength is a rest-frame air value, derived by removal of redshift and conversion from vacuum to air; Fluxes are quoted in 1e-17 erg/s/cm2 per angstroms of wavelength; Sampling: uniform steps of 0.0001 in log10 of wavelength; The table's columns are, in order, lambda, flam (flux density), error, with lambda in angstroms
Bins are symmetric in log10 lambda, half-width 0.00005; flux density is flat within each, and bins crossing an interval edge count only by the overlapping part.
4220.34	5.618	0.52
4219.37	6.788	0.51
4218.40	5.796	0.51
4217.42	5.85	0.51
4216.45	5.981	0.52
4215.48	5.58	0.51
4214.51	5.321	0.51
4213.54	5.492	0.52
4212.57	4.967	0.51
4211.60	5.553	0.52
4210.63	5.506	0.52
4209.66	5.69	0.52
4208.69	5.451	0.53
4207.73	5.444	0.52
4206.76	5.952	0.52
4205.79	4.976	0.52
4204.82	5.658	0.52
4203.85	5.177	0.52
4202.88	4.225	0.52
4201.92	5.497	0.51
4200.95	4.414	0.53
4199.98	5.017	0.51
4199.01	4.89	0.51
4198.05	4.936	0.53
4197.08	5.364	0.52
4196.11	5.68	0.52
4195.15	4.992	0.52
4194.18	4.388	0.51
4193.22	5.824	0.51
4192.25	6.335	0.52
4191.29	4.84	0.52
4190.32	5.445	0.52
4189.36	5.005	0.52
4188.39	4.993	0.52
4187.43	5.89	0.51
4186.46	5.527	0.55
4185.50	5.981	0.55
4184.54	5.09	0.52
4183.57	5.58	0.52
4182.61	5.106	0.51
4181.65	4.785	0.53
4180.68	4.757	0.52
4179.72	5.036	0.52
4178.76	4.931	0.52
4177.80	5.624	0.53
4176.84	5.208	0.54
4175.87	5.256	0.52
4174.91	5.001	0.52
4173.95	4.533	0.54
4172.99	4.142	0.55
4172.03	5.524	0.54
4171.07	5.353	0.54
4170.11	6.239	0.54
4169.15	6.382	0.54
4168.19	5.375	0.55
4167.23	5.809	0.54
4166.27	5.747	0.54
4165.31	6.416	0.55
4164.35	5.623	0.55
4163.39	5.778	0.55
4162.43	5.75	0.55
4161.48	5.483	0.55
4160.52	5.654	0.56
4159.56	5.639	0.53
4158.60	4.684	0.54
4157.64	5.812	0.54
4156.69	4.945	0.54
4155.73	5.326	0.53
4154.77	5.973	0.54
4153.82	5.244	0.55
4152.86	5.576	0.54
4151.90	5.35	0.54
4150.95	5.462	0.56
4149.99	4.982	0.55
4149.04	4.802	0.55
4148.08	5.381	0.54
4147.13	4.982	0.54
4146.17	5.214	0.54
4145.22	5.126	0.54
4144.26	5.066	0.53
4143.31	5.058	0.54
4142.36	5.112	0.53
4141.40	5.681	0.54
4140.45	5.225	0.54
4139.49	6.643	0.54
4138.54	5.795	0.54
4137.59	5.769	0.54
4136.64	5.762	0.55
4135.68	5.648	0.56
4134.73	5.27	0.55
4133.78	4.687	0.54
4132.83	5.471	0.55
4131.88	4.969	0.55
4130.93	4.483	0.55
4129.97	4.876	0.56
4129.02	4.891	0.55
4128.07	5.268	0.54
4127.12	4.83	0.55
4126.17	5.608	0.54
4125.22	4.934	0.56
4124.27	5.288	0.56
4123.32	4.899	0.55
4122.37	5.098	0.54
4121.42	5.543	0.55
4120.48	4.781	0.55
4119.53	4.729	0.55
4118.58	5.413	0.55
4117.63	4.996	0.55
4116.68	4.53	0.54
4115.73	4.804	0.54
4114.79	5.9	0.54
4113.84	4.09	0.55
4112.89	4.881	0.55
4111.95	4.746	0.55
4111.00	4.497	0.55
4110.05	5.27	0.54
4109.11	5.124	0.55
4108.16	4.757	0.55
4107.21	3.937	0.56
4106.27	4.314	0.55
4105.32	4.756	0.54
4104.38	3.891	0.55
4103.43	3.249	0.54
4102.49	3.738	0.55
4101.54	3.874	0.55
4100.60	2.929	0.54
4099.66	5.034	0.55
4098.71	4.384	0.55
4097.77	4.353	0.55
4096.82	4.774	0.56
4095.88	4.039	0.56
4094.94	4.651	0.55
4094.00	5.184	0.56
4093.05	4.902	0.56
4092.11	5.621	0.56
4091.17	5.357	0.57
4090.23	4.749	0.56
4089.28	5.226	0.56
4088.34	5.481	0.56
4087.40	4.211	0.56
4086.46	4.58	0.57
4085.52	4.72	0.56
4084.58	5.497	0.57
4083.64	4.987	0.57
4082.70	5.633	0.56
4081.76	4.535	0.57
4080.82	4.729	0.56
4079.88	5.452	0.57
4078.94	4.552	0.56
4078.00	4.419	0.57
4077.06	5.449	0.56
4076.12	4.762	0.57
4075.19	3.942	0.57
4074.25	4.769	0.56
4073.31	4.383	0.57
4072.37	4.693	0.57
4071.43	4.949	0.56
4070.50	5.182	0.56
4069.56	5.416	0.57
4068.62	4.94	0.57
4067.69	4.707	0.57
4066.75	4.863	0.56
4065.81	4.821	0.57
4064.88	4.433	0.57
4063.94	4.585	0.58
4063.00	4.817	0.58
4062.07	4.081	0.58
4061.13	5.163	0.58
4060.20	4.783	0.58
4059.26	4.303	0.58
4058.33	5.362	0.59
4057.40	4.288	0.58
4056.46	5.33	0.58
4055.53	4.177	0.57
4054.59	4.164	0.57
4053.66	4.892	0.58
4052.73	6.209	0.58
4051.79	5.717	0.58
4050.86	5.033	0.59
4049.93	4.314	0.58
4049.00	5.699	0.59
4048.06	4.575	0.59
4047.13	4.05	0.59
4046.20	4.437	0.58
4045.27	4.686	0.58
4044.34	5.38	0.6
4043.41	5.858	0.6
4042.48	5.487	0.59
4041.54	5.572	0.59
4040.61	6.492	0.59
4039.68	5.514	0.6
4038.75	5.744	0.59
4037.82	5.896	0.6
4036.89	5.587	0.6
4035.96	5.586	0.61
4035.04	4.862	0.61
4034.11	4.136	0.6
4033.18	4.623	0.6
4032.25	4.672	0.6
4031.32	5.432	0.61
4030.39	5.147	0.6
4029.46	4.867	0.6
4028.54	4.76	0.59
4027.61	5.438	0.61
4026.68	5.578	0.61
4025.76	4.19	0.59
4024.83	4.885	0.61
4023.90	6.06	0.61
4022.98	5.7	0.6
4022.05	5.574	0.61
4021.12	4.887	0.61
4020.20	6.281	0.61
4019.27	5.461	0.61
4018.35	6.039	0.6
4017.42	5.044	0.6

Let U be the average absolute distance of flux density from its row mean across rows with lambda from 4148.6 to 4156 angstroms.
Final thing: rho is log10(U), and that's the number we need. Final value -0.60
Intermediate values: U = 0.25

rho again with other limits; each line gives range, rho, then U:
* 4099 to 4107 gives -0.26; 0.55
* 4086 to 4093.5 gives -0.39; 0.41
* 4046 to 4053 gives -0.18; 0.66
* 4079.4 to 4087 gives -0.42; 0.38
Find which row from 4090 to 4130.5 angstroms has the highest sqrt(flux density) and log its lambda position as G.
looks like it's 4114.79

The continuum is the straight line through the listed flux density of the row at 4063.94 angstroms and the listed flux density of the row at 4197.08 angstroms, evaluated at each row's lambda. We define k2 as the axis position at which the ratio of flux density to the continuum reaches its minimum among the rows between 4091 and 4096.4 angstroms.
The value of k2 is 4095.88 angstroms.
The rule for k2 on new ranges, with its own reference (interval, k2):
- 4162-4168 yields 4164.35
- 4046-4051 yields 4047.13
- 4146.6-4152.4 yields 4149.04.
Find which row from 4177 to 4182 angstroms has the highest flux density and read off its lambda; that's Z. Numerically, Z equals 4177.80 angstroms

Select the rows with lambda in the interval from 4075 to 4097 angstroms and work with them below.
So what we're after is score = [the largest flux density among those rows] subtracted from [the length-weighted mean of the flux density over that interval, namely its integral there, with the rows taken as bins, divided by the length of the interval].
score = -0.7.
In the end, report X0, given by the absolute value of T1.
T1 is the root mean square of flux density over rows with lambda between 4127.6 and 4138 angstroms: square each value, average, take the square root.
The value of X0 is 5.21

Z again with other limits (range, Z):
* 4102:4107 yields 4105.32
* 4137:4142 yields 4139.49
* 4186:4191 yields 4187.43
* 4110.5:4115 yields 4114.79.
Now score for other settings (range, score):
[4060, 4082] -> -0.7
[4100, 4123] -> -1.3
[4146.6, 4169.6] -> -0.9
